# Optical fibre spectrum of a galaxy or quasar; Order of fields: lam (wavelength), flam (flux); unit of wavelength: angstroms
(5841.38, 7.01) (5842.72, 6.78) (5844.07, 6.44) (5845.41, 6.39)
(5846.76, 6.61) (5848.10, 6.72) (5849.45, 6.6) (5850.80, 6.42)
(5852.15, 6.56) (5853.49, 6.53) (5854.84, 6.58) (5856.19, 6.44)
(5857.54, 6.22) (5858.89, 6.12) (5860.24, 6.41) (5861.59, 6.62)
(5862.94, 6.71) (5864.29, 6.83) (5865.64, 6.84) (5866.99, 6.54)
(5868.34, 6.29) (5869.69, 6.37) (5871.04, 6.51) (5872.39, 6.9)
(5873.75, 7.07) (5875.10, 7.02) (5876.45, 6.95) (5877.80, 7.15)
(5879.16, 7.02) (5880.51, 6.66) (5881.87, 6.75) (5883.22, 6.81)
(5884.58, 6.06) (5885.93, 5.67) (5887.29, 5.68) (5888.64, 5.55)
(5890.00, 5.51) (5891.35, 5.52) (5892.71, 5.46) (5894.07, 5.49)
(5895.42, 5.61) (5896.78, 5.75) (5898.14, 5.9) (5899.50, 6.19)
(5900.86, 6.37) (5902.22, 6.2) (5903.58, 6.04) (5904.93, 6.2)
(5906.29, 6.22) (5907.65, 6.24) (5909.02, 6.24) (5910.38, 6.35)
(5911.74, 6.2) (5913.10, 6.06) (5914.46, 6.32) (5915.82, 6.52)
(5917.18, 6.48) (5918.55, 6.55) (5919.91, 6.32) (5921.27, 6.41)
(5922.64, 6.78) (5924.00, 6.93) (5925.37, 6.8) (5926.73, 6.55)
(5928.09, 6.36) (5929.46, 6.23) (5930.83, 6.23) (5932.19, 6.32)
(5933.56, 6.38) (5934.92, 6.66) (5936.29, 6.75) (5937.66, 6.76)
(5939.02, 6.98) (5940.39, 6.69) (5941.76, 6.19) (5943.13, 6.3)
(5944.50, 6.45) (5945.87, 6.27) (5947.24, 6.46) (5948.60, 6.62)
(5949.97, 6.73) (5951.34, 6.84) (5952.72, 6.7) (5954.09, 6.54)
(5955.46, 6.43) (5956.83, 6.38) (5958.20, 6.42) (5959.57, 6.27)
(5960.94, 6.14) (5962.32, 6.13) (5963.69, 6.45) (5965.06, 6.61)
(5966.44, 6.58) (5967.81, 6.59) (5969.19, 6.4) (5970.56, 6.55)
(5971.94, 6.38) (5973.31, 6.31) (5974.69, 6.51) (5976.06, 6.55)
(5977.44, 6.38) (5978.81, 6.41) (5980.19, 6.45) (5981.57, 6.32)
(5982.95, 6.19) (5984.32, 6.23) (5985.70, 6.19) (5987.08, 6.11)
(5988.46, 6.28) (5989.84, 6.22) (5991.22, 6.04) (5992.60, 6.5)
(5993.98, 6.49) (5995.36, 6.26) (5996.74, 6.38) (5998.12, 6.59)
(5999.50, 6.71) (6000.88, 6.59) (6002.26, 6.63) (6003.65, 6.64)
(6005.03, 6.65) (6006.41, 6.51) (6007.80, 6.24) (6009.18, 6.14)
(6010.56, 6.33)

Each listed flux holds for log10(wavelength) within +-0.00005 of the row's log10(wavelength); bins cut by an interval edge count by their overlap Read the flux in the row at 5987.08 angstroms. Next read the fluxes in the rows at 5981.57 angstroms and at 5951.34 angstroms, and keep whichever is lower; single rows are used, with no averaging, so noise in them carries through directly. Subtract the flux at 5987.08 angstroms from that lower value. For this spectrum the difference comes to 0.21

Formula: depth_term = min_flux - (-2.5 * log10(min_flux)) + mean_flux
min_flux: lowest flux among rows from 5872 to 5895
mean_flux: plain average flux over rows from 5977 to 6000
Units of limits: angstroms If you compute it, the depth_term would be 13.6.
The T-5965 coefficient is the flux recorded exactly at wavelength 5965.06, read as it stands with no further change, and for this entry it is 6.61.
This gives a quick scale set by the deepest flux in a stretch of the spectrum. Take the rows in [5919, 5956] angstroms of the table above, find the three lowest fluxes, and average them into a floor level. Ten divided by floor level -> 1.61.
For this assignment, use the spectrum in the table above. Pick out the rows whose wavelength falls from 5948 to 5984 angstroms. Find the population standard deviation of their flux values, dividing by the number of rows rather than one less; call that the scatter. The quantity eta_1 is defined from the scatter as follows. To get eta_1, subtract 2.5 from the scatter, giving -2.33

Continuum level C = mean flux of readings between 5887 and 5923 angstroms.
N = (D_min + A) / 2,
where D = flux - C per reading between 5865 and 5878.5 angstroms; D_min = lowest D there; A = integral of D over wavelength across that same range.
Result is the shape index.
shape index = 4.7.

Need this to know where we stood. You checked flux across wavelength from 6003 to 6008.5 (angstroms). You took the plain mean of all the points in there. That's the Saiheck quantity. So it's 6.51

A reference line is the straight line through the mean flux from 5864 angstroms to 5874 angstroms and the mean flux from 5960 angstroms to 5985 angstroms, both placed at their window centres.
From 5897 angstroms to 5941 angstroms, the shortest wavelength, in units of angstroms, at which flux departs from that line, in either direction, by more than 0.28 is 5898.14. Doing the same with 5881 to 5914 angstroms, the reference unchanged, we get 5884.58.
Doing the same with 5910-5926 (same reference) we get 5911.74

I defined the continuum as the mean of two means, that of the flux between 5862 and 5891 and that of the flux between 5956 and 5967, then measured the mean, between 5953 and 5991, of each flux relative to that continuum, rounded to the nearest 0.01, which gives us 0.99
